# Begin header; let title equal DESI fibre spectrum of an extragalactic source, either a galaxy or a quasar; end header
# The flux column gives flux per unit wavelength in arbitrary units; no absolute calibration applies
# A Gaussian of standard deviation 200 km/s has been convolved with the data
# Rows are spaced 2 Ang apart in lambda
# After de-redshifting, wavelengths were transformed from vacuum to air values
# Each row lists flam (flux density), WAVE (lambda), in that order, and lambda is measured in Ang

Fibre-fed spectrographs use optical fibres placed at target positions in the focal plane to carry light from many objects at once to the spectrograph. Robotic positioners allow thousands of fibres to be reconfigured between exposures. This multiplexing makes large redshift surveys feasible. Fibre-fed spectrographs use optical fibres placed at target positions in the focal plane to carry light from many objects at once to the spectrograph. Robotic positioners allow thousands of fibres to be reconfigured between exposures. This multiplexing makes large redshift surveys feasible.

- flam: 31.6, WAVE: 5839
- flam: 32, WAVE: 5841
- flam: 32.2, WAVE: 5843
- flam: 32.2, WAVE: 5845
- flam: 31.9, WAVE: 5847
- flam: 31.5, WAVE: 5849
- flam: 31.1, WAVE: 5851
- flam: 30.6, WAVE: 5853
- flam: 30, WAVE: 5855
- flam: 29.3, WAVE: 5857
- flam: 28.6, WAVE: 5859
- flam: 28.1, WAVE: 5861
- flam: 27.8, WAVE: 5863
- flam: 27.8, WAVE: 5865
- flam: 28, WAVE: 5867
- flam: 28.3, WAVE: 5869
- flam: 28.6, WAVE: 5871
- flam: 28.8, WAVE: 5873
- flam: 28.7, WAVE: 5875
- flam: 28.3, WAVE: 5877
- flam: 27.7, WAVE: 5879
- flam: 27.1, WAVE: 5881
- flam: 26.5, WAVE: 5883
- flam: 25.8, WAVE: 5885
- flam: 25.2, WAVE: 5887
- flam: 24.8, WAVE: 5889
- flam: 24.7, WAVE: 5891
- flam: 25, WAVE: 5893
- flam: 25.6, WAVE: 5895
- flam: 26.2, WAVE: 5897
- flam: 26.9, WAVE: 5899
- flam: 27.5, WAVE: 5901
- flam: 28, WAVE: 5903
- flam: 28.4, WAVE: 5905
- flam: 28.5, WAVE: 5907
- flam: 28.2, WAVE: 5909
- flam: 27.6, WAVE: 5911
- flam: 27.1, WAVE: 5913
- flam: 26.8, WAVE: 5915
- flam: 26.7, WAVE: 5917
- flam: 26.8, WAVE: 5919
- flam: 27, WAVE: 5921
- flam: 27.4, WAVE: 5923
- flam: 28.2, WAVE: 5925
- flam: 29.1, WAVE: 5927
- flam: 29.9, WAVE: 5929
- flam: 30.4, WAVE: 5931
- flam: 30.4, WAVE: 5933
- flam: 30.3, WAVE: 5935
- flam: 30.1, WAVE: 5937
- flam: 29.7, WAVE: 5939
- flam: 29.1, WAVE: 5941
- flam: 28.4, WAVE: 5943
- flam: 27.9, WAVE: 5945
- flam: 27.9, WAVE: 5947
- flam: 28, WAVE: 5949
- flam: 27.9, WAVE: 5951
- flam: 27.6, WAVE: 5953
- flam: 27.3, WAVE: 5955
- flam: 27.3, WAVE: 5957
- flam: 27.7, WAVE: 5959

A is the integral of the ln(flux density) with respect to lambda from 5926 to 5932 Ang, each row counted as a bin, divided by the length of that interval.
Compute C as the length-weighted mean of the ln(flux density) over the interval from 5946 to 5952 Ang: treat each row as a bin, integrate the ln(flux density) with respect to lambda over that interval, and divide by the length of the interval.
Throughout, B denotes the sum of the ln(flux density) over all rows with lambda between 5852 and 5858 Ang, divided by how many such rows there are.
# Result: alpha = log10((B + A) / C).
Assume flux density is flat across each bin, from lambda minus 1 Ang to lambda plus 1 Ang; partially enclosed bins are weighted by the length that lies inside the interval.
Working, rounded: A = 3.39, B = 3.40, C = 3.33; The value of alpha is 0.310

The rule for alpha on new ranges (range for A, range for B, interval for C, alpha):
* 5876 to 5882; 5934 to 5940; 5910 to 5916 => 0.309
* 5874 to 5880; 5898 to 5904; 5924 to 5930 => 0.295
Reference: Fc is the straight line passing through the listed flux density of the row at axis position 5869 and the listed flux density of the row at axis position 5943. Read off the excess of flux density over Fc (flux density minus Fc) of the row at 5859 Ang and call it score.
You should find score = 0.3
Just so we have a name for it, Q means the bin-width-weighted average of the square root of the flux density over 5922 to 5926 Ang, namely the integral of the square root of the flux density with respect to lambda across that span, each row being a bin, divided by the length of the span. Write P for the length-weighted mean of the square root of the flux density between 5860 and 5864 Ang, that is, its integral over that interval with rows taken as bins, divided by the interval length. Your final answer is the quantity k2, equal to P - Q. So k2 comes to 0.01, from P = 5.29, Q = 5.27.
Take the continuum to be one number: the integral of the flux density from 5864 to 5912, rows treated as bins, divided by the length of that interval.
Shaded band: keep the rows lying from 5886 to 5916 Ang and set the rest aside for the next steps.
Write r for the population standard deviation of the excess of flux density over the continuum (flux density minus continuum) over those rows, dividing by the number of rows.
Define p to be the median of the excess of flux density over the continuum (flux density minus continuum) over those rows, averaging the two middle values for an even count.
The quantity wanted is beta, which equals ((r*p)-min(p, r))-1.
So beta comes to -1.09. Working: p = -0.3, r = 1.32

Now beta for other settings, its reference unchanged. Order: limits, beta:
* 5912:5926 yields -0.91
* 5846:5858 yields 1.37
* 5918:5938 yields 0.86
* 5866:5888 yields -0.85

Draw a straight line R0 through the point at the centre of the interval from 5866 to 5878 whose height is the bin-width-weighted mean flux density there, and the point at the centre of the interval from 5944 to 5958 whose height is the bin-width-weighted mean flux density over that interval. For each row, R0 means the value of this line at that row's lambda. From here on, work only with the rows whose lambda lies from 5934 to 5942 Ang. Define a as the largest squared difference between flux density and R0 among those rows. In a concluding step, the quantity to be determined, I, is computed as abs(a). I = 6.0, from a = 6.0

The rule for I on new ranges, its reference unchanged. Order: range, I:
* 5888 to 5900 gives 12.7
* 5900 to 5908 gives 0.5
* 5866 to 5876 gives 0.2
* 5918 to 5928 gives 1.4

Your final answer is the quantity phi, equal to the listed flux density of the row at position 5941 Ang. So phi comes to 29.1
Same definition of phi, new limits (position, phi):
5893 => 25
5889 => 24.8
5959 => 27.7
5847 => 31.9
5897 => 26.2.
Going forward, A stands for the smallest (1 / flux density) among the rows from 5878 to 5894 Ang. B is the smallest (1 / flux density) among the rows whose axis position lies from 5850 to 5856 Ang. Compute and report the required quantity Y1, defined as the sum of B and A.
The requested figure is 0.0683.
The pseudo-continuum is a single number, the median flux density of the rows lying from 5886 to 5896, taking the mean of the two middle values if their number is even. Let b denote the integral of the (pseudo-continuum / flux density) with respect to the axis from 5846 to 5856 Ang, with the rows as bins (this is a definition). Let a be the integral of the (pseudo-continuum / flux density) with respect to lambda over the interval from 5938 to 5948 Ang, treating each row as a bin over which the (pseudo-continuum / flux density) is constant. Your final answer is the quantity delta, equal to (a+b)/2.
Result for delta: 8.4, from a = 8.7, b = 8.1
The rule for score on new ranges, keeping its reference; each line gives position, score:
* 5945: -0.5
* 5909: -0.2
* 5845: 3.9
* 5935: 1.9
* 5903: -0.3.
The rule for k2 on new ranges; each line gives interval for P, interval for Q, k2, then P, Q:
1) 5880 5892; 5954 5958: -0.16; 5.07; 5.22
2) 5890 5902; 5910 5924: -0.11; 5.10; 5.20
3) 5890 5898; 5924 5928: -0.32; 5.04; 5.35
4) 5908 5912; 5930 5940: -0.21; 5.28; 5.49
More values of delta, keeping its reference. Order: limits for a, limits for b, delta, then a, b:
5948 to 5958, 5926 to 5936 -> 8.7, 9.1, 8.3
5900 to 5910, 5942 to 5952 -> 8.9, 8.9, 8.9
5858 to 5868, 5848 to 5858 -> 8.6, 8.9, 8.2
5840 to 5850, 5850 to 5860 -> 8.1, 7.8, 8.4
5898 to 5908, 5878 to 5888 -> 9.2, 9.0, 9.5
